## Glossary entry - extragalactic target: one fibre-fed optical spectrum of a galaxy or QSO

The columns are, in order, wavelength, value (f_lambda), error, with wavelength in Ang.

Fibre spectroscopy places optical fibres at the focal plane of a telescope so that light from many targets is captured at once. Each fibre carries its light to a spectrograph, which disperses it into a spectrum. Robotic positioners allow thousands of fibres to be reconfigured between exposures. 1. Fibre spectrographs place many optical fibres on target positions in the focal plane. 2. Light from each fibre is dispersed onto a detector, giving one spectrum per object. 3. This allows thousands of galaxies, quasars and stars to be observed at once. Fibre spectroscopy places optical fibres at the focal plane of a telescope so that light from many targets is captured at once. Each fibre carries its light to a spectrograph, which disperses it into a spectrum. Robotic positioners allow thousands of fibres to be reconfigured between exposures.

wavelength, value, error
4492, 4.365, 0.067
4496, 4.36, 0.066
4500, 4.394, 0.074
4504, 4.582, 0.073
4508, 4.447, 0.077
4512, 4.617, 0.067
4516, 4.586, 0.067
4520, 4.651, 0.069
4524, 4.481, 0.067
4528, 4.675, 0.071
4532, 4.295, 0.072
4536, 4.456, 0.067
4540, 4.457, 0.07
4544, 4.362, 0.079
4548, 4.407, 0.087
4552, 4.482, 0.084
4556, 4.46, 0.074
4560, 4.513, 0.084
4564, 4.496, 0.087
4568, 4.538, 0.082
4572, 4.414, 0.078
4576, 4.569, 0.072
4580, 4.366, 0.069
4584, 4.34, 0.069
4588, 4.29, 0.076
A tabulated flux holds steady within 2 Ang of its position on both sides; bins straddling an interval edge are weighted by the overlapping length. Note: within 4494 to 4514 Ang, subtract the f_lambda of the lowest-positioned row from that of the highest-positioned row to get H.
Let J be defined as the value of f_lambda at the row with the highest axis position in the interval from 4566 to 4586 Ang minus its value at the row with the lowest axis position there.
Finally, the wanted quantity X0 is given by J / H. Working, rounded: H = 0.26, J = -0.20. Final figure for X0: -0.8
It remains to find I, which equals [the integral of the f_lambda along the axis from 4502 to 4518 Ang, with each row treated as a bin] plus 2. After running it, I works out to 75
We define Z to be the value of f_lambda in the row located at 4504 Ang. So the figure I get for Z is 4.582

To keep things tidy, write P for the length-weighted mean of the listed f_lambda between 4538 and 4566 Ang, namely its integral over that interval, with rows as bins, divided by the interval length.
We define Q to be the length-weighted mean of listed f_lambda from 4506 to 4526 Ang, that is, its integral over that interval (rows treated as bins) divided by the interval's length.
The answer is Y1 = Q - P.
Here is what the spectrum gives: 0.103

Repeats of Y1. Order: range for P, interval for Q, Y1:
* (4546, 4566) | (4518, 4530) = 0.131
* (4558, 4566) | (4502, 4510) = 0.010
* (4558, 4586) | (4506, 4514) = 0.070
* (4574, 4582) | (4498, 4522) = 0.079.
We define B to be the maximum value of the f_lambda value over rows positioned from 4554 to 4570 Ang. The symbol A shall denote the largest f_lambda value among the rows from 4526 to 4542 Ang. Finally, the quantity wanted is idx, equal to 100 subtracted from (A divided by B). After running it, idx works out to -98.97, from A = 4.675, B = 4.538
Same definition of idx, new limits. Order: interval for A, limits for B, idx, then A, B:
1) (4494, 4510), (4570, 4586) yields -99.00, 4.582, 4.569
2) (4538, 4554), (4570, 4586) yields -99.02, 4.482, 4.569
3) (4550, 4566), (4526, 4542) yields -99.03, 4.513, 4.675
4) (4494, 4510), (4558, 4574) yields -98.99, 4.582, 4.538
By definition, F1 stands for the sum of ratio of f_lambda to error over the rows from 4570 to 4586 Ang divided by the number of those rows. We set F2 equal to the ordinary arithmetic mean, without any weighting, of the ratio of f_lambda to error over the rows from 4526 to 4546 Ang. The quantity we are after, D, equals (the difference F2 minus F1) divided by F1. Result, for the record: 0.01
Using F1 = 62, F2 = 62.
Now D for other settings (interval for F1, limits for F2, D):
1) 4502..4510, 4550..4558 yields -0.06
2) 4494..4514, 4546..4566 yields -0.14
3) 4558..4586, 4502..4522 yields 0.12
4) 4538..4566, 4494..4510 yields 0.11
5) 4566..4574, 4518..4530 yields 0.19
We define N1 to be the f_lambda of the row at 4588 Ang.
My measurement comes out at 4.29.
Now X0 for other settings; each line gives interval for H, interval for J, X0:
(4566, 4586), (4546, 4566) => -0.4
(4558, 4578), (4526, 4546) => -5.6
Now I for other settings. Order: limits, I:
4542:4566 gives 109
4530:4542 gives 55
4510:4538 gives 129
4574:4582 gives 38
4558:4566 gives 38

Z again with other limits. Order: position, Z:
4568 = 4.538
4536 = 4.456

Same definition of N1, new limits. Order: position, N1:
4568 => 4.538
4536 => 4.456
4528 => 4.675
